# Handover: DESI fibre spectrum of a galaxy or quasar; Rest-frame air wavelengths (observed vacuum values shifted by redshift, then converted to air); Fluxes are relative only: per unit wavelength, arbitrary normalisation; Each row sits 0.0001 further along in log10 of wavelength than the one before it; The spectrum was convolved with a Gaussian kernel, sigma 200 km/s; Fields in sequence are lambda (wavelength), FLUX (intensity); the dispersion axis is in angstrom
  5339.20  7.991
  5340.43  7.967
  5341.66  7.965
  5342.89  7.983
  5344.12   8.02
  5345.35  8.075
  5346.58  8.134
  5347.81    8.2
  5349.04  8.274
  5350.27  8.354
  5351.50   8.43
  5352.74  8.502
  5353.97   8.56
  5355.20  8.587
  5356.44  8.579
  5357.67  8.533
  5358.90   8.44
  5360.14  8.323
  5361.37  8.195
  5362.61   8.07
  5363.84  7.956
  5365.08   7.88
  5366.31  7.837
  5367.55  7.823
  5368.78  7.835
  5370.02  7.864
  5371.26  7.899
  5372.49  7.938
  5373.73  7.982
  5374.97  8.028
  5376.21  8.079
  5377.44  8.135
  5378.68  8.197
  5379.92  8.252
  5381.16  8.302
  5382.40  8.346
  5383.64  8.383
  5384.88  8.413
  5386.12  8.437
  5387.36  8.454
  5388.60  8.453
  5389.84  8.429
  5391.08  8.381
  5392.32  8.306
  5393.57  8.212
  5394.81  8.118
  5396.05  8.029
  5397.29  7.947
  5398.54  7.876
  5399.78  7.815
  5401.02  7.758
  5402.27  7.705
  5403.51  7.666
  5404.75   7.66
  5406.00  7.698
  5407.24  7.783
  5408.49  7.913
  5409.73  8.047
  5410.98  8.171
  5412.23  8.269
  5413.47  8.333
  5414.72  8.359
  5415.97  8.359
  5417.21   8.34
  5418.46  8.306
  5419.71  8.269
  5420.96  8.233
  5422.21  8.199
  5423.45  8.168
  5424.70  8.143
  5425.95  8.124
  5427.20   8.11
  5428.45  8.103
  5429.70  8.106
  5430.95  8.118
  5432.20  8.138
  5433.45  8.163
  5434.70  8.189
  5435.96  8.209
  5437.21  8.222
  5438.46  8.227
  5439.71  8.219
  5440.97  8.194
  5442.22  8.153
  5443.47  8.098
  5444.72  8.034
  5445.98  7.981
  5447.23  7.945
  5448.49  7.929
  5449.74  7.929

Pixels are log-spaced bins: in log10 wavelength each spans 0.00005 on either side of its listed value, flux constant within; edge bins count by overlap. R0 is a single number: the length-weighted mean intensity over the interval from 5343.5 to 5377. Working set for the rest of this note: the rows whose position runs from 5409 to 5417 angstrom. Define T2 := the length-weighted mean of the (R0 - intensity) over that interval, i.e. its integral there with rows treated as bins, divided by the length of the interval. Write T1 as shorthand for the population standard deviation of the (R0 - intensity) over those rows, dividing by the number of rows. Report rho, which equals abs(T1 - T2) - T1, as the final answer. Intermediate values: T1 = 0.11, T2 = -0.09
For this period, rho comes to 0.09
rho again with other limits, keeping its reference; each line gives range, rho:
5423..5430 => -0.01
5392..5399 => -0.09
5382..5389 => 0.25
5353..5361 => 0.33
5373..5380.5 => -0.06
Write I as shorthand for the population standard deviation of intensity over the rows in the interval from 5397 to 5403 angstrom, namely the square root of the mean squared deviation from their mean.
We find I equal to 0.085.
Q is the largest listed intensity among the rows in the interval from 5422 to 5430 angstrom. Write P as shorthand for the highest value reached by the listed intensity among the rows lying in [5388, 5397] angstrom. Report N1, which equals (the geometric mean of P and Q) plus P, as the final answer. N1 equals 16.8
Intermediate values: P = 8.453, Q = 8.199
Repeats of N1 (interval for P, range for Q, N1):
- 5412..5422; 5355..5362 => 16.8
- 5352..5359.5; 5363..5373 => 16.9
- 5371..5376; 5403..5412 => 16.1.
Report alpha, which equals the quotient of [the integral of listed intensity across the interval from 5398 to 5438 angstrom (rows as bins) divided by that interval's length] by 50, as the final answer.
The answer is 0.162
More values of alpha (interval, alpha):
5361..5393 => 0.163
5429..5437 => 0.163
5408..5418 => 0.165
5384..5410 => 0.161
